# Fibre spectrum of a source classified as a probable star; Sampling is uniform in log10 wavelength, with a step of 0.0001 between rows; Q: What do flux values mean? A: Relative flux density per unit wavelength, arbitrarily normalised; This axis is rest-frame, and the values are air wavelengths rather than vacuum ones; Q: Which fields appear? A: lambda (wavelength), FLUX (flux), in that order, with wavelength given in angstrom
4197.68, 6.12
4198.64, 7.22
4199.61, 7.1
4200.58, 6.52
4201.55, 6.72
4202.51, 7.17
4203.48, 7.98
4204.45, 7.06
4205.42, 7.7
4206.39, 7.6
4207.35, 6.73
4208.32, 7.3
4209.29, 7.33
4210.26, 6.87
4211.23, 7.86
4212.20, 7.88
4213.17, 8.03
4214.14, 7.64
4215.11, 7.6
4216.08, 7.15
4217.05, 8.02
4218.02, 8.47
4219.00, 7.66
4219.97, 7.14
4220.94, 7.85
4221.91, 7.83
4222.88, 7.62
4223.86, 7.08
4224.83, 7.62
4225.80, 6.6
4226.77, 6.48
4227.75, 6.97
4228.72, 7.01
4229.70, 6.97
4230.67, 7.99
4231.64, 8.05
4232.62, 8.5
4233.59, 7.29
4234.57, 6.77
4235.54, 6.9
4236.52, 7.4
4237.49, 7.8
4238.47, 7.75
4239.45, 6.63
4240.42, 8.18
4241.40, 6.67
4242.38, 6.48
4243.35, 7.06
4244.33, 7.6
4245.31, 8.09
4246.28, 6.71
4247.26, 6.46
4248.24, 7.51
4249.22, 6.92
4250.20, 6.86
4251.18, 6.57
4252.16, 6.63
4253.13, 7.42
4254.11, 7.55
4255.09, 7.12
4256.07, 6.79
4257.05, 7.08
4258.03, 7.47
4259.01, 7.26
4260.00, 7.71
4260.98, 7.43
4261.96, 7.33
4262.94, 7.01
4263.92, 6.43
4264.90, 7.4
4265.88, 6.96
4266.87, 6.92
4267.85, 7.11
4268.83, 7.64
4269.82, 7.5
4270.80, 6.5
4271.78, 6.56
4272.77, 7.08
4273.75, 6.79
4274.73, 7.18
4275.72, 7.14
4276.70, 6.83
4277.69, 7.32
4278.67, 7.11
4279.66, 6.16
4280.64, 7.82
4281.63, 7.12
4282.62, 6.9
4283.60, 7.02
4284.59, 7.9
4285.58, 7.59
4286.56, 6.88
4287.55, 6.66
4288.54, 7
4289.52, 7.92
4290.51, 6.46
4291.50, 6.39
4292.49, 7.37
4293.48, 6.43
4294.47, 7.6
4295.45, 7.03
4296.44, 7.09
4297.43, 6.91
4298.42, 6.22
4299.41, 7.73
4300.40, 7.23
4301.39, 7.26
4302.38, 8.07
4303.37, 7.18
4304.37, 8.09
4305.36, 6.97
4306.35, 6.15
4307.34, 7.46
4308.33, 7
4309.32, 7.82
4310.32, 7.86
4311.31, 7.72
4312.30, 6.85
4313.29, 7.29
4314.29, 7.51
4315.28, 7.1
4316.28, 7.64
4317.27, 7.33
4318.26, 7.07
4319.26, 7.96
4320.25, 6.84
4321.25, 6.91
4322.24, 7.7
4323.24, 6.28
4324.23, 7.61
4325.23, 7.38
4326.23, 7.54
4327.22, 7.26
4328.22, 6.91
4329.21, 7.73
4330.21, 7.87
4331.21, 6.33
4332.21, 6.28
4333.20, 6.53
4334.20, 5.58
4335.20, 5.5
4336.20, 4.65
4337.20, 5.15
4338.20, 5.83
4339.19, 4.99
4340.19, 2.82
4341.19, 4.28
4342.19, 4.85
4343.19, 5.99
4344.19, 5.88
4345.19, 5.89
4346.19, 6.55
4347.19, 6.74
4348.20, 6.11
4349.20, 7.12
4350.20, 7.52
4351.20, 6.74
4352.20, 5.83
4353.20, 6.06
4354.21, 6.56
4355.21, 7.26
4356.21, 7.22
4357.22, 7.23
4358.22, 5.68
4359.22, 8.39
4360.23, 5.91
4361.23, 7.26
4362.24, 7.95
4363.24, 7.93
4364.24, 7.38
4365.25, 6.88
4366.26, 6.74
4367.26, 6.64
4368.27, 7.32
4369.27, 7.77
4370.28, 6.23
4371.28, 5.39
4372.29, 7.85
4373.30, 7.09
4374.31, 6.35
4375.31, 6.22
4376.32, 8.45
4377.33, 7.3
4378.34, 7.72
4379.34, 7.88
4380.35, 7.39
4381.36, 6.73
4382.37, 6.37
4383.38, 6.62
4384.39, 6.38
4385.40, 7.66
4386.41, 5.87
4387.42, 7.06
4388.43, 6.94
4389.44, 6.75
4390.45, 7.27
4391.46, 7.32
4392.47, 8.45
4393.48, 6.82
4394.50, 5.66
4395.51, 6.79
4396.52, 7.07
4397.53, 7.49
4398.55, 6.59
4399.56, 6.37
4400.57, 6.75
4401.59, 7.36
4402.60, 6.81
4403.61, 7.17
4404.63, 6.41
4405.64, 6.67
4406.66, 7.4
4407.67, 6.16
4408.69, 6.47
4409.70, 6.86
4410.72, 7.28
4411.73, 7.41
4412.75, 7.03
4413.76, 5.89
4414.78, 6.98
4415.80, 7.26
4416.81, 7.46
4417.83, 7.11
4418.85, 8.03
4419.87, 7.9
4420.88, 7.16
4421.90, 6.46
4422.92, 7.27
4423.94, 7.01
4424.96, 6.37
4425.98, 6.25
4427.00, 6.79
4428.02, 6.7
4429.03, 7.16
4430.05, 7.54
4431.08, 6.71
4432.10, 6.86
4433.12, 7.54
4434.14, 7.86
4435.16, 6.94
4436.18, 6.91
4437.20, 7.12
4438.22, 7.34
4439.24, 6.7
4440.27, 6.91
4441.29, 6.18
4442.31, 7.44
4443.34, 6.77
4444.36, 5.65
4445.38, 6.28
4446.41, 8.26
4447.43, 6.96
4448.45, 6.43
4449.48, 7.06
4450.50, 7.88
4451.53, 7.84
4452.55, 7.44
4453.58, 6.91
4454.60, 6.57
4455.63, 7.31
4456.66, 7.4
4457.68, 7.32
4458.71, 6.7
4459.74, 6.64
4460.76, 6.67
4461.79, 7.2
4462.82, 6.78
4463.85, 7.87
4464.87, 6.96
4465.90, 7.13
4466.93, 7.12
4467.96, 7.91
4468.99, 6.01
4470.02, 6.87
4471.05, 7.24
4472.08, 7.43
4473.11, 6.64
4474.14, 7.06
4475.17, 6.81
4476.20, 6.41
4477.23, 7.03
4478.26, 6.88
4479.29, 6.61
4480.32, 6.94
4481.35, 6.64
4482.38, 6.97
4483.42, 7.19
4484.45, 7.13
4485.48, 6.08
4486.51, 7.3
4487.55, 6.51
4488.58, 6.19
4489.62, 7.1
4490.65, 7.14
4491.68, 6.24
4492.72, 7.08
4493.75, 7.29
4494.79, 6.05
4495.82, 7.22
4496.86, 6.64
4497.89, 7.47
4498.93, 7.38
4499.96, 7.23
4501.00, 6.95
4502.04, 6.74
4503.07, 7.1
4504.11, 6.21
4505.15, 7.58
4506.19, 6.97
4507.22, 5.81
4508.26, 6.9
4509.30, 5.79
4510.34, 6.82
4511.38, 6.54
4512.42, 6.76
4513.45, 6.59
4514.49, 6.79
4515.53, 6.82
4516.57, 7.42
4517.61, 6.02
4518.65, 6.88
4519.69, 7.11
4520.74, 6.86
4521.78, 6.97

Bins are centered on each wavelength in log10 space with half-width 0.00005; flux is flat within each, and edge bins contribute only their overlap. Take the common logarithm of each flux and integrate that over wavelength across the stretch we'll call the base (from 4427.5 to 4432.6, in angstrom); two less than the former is 2.31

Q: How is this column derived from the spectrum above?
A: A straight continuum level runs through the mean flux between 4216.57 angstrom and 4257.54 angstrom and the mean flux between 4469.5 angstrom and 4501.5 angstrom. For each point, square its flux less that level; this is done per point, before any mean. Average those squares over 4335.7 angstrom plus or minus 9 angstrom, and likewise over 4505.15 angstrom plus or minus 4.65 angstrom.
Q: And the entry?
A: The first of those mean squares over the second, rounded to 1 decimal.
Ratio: 9.0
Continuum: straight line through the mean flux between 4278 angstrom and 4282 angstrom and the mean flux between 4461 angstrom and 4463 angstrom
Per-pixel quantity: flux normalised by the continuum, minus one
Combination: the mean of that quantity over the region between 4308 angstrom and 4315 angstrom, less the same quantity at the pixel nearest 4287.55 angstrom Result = 0.11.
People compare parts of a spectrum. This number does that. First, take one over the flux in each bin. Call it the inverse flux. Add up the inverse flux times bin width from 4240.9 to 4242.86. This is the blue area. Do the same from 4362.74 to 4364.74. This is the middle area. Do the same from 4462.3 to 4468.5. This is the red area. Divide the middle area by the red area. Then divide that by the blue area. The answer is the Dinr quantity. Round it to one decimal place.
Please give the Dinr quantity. 1.0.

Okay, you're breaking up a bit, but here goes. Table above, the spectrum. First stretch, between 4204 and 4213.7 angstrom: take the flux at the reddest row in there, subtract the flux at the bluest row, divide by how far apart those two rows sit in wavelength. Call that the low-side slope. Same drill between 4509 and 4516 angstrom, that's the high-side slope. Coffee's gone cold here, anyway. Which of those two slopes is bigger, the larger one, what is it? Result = 0.17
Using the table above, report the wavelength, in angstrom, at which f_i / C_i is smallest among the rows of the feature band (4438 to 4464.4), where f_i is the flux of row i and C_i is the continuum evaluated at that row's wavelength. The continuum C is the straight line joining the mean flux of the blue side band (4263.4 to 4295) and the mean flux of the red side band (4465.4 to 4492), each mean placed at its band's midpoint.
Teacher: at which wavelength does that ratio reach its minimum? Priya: 4444.36 angstrom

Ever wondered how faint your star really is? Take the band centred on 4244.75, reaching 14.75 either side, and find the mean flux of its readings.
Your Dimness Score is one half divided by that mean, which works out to 0.0690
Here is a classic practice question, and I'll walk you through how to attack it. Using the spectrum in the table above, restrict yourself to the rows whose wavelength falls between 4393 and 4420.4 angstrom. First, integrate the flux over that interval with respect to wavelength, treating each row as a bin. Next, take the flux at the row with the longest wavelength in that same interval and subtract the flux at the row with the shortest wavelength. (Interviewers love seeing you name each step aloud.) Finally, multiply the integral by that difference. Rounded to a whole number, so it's 205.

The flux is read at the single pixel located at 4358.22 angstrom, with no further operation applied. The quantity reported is 5.68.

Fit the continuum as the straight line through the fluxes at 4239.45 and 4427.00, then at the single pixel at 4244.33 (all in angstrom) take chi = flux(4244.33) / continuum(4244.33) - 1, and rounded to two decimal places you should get 0.15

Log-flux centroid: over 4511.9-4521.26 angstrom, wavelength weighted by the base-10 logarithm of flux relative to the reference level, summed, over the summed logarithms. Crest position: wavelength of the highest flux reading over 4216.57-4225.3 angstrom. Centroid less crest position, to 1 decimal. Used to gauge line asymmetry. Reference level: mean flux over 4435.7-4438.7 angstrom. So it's 298.1 angstrom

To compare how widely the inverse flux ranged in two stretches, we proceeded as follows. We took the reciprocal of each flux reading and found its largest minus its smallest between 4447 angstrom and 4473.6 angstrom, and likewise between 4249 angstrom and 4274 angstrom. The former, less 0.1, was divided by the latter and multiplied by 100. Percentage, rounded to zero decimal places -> -233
